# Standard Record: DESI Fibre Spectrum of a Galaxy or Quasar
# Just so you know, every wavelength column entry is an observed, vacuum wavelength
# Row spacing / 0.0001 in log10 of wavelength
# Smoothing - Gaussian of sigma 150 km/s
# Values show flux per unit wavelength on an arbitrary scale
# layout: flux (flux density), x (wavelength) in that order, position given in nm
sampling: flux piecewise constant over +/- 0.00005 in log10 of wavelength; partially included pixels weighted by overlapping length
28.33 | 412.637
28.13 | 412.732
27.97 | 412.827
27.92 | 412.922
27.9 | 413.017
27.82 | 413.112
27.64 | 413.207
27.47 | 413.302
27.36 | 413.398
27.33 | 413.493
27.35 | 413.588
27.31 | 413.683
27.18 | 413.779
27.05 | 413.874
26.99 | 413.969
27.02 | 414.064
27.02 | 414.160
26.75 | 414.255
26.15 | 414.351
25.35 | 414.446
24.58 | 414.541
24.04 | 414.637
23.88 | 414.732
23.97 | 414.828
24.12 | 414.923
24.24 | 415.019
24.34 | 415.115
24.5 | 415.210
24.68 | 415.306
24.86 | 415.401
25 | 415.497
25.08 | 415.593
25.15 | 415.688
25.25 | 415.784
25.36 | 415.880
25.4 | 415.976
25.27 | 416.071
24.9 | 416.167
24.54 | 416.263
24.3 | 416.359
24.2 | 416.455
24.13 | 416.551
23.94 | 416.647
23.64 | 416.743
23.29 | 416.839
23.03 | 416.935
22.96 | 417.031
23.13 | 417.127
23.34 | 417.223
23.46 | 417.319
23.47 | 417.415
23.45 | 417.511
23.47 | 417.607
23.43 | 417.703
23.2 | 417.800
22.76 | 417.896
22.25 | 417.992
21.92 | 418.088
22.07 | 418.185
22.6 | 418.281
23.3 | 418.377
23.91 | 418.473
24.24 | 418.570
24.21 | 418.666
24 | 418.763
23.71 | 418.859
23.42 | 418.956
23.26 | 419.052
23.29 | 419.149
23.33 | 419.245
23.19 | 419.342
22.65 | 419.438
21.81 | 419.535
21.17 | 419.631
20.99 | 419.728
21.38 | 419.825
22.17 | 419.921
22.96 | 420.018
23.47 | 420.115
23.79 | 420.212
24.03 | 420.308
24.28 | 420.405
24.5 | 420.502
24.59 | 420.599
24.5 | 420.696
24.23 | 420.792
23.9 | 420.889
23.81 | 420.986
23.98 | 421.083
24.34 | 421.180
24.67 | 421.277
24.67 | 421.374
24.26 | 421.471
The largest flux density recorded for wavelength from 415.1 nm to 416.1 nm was 25.4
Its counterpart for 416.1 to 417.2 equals 24.9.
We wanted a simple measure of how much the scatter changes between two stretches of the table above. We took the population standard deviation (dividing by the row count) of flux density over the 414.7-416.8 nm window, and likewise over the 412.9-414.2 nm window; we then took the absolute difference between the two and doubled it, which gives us 0.42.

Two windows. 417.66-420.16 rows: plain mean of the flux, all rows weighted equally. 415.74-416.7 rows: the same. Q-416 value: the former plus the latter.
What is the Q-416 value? 47.6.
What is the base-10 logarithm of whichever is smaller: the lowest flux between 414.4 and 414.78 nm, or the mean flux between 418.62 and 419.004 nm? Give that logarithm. 1.38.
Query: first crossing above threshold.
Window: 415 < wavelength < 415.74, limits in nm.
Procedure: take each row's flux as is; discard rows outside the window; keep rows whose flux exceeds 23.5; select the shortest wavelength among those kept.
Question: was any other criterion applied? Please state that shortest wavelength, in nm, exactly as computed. 415.019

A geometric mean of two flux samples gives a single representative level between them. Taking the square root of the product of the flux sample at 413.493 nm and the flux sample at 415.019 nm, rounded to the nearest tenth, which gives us 25.7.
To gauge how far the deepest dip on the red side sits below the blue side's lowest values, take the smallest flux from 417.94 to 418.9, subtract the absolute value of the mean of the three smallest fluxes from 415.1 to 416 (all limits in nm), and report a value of -3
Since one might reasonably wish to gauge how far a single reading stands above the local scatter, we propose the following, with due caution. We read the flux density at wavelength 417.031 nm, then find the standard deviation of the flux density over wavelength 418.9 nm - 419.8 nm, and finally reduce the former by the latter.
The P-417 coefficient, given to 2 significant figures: 22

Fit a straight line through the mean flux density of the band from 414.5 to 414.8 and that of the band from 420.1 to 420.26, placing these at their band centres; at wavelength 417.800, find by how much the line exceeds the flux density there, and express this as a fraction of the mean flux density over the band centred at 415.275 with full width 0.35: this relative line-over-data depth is 0.027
